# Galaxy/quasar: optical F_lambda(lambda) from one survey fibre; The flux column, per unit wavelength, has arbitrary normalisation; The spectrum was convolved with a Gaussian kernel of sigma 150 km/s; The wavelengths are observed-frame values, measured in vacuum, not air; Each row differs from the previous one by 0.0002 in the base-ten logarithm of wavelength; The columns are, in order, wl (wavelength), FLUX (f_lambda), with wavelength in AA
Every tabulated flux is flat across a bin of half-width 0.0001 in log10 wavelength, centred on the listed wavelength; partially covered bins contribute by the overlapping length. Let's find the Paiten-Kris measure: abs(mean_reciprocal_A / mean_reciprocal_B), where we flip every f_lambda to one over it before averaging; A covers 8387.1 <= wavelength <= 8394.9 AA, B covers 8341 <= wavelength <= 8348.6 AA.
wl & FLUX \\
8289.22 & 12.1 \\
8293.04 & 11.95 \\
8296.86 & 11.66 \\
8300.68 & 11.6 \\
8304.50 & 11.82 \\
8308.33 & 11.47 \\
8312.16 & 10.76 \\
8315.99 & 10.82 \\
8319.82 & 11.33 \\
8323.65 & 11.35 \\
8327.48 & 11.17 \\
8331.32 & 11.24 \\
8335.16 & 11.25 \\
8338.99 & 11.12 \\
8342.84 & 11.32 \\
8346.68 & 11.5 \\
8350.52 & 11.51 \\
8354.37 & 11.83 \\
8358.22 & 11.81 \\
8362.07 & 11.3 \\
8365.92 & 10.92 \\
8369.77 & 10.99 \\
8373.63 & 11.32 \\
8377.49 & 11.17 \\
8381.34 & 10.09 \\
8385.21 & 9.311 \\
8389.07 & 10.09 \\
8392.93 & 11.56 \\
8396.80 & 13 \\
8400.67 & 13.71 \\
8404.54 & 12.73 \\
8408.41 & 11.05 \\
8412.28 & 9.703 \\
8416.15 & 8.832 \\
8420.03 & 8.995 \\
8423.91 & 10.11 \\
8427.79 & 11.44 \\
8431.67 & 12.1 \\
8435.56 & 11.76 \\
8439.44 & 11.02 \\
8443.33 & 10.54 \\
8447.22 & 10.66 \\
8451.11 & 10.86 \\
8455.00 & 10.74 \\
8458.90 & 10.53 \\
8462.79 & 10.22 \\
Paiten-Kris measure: 1.06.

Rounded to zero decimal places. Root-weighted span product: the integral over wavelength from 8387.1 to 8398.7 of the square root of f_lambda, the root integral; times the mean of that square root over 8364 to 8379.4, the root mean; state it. 131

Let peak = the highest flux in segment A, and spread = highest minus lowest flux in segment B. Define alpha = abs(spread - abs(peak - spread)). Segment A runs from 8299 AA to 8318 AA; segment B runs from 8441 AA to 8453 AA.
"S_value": 11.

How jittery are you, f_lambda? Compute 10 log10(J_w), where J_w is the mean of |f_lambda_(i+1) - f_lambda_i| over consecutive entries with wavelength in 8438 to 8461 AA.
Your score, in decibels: -6.5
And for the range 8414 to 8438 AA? -1.4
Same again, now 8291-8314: -4.9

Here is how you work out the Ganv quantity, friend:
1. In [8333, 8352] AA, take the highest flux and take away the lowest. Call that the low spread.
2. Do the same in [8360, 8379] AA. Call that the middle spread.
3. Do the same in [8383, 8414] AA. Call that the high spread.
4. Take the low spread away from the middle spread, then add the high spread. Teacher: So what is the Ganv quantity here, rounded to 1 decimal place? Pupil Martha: 4.4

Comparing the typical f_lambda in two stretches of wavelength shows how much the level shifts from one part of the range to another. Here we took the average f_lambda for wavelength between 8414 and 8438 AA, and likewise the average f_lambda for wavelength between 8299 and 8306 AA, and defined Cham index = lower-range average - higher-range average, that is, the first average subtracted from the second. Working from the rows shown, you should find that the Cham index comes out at 1.17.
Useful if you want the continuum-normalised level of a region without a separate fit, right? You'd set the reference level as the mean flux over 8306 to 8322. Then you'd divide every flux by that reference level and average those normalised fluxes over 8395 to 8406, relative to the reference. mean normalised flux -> 1.18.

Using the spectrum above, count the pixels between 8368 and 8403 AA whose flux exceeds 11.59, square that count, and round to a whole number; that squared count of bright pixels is 4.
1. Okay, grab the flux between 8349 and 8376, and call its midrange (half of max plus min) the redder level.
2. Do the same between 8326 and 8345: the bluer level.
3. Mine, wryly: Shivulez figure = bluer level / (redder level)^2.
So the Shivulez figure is 0.087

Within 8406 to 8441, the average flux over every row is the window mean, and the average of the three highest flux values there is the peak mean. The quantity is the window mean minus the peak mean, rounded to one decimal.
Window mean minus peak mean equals -1.2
